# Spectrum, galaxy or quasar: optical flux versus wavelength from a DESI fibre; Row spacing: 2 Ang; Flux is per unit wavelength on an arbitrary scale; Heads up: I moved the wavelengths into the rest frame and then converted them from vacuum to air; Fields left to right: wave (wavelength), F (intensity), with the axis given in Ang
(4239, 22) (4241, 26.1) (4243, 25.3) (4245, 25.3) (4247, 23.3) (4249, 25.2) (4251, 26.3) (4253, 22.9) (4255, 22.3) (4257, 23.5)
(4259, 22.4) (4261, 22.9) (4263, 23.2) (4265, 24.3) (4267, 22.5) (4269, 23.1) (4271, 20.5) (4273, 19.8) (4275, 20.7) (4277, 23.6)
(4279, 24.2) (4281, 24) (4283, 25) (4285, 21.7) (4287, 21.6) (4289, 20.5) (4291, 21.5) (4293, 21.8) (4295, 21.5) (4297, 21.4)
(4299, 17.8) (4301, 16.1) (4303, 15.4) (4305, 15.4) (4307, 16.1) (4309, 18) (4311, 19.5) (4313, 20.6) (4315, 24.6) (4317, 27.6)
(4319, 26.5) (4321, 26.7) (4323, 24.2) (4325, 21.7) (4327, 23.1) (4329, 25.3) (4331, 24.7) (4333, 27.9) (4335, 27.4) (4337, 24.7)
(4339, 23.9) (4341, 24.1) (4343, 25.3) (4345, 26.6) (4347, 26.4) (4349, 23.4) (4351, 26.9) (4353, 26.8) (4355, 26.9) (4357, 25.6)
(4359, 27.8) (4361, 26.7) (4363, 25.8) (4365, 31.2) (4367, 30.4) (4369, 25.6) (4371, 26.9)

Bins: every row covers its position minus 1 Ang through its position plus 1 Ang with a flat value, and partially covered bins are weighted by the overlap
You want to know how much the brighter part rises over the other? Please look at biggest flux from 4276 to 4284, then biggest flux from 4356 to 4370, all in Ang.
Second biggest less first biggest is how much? 6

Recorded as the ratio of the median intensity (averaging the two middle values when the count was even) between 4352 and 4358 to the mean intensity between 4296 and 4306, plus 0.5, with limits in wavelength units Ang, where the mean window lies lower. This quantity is 2.06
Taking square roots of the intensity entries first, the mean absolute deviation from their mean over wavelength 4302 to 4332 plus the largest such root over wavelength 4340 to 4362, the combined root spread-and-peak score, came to 5.66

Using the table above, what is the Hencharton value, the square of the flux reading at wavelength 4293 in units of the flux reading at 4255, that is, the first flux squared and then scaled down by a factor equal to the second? 21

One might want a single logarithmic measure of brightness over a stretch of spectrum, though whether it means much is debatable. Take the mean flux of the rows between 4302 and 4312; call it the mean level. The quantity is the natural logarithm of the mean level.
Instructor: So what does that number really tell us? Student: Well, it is 2.83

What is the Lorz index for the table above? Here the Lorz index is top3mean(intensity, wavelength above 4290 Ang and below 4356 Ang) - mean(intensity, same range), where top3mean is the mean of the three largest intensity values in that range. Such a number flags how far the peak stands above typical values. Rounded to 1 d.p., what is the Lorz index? 4.6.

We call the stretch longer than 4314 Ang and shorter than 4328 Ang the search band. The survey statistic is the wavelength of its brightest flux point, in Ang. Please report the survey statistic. 4317 Ang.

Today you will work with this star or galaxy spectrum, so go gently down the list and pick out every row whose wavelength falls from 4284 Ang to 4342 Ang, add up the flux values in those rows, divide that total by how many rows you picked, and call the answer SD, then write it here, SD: 22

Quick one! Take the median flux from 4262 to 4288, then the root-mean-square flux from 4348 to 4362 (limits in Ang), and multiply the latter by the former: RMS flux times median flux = 608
